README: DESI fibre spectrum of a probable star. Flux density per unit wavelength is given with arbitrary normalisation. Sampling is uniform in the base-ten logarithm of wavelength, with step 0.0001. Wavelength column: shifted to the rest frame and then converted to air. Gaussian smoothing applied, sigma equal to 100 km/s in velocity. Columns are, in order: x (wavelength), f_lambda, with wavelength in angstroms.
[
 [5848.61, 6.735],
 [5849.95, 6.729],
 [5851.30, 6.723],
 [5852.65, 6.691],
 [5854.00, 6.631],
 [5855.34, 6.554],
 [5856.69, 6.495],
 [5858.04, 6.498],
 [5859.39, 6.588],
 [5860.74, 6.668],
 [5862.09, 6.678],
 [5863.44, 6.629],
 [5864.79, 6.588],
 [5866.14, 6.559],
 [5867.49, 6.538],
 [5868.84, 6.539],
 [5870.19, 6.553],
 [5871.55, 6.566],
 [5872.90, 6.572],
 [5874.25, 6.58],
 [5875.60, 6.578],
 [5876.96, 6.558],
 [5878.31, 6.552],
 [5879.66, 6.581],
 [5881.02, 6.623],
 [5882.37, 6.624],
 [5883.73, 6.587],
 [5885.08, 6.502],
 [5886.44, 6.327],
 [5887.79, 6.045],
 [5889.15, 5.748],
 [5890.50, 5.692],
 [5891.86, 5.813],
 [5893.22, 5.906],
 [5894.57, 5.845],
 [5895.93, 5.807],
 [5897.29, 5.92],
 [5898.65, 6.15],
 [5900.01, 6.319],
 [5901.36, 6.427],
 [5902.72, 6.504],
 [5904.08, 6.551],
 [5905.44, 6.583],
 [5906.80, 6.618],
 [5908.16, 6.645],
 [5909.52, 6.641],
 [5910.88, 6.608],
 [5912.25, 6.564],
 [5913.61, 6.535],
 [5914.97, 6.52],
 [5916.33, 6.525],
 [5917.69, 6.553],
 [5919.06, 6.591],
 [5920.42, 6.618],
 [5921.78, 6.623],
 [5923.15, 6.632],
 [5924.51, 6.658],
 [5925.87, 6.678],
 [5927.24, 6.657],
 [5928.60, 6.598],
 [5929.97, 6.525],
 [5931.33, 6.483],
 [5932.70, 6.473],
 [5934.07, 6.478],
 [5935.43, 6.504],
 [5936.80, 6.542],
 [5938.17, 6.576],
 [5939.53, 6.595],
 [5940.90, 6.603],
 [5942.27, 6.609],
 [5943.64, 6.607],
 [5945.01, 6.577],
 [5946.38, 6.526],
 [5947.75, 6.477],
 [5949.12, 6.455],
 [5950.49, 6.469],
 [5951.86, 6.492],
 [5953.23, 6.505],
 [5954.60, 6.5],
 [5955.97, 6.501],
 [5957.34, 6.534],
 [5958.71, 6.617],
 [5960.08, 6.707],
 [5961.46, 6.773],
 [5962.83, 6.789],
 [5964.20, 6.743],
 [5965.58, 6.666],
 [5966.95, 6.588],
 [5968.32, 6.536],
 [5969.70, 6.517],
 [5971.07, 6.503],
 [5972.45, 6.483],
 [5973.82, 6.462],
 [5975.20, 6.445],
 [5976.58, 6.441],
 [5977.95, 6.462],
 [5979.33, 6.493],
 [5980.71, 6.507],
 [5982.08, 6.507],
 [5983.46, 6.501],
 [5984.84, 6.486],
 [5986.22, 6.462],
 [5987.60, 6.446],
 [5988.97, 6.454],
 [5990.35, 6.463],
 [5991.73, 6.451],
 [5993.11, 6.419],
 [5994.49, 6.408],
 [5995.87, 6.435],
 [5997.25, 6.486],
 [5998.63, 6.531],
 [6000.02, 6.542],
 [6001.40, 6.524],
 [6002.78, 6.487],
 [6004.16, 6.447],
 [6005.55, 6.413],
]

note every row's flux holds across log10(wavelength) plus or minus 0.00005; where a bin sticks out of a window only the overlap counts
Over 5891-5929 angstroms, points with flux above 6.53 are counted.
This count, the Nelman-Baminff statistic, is 17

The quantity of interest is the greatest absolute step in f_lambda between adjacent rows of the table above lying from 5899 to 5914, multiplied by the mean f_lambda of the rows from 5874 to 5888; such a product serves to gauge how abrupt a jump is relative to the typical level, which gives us 0.7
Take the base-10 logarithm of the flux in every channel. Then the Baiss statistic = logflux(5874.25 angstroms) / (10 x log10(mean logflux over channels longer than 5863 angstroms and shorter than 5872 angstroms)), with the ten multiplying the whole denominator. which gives -0.93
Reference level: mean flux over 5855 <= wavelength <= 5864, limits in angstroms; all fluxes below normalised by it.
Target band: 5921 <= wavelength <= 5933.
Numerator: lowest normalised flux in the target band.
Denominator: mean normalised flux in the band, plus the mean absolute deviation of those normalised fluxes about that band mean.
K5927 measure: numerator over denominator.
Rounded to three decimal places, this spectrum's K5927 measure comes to 0.972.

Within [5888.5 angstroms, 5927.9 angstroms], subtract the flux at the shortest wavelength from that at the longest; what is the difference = 0.91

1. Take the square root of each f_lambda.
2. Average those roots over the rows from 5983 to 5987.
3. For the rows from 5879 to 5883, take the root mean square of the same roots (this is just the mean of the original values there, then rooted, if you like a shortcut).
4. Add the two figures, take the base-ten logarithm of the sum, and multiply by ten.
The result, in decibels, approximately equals 7.09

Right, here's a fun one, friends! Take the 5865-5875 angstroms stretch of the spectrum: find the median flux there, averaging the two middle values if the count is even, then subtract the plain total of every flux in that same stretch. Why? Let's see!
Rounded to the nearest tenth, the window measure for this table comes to -39.3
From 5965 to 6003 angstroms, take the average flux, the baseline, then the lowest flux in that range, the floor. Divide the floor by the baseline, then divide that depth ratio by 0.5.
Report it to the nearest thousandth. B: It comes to 1.975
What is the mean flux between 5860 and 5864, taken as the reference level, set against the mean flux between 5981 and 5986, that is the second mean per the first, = 0.98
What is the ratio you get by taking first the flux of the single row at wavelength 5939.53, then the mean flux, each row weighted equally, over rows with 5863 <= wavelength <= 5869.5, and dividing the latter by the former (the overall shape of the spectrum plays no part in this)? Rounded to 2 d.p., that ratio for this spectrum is 1.00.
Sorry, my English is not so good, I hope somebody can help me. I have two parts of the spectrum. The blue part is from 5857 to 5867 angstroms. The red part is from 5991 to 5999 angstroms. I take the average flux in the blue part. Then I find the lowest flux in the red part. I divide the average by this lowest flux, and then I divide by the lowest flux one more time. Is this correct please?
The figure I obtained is 0.161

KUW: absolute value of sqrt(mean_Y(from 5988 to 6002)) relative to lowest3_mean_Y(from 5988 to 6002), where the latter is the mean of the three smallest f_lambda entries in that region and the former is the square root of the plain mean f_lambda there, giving 0.3962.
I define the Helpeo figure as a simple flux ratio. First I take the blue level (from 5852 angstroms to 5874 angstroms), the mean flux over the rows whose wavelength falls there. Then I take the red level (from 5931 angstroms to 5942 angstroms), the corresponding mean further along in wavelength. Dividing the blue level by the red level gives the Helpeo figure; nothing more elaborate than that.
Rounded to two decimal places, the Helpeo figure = 1.01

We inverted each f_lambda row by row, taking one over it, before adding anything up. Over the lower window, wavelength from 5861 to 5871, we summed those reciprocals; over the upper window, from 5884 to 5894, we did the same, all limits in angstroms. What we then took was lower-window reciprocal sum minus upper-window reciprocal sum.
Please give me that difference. -0.10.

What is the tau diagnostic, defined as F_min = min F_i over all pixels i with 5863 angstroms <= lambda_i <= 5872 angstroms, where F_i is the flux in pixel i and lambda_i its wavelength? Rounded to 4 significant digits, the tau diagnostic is 6.538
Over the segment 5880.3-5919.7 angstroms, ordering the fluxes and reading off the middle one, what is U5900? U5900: 6.520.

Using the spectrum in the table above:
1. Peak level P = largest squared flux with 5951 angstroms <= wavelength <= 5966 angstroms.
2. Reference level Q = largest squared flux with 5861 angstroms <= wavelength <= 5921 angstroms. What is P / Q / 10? 0.103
